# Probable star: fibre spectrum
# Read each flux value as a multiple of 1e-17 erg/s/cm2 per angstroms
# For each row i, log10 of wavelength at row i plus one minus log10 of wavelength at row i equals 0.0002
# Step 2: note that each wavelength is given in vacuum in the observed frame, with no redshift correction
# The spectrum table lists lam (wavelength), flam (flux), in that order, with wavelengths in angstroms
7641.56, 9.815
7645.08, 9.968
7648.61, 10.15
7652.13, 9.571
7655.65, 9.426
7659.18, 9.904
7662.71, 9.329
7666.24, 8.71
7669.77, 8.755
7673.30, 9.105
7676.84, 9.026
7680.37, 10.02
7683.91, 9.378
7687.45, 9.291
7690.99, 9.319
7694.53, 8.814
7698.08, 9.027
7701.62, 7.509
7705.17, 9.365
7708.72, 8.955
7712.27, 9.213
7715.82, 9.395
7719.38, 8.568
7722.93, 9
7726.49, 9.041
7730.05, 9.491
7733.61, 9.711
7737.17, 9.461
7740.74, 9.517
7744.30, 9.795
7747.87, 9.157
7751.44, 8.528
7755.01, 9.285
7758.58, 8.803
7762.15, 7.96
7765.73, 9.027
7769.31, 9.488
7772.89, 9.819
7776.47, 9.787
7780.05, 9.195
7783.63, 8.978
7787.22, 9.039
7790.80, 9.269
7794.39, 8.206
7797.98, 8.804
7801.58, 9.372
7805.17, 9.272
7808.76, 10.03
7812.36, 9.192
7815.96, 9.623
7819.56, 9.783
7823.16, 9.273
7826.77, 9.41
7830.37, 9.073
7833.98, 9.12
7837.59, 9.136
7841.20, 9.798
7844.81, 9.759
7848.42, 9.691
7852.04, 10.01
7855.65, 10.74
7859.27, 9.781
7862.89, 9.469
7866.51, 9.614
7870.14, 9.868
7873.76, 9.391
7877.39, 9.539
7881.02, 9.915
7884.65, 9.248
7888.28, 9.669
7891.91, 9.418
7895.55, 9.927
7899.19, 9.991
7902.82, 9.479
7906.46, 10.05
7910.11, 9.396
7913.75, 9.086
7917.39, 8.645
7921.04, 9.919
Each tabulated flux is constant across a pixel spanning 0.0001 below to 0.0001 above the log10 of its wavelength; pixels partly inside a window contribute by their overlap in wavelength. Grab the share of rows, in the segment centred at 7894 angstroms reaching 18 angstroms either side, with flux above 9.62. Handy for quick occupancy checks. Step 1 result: 0.50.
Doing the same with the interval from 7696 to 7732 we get 0.00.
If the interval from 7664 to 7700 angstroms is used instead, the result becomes 0.10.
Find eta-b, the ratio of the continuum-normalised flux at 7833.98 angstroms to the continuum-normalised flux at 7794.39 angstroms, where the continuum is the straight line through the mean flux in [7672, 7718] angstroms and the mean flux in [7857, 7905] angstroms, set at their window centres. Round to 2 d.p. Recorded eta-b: 1.10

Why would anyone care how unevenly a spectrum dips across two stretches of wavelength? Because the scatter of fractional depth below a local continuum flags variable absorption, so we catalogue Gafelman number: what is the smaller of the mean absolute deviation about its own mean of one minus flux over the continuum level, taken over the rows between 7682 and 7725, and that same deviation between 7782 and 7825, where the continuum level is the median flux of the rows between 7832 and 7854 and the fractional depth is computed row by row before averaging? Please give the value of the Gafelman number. 0.0337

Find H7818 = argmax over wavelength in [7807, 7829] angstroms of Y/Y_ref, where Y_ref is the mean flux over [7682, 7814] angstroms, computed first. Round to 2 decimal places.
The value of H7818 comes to 7808.76 angstroms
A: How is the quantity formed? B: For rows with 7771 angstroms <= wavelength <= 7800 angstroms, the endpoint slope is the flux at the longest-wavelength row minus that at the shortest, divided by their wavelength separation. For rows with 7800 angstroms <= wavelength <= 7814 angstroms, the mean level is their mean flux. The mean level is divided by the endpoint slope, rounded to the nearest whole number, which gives -234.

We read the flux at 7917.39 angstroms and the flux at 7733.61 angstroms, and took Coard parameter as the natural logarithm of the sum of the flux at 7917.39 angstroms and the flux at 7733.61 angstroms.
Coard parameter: 2.91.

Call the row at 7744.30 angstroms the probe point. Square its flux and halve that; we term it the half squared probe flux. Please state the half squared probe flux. 48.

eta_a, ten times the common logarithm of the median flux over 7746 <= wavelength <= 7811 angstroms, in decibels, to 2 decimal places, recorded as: 9.63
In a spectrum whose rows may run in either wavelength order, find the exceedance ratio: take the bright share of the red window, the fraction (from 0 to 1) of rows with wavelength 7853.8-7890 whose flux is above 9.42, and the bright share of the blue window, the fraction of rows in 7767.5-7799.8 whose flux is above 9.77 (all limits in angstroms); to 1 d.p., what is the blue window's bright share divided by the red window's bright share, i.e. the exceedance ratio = 0.3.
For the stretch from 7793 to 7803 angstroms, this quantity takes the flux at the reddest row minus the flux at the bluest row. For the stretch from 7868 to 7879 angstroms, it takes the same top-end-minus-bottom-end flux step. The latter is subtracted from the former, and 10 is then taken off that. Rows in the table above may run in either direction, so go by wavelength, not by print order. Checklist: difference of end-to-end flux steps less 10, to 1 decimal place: -8.5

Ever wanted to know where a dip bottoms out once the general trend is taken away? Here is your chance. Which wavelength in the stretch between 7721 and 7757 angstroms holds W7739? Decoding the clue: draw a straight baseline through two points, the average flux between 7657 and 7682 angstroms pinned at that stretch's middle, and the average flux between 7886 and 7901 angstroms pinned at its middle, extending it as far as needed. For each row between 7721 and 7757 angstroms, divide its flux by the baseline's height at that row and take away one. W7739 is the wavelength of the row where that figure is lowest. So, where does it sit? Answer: 7751.44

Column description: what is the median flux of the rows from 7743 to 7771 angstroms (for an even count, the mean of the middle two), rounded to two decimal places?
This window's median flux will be 9.09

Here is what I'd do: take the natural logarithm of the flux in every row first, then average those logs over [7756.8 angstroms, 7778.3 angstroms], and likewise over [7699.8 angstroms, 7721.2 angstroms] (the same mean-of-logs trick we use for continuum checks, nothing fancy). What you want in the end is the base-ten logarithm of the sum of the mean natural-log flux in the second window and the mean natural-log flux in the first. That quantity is 0.642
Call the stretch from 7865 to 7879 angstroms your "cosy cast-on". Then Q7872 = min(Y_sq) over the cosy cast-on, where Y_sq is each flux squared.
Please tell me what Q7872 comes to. 88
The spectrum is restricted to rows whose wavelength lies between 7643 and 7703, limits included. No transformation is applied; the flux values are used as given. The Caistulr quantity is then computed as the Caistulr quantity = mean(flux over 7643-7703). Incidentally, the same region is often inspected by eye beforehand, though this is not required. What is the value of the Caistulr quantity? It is 9.3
